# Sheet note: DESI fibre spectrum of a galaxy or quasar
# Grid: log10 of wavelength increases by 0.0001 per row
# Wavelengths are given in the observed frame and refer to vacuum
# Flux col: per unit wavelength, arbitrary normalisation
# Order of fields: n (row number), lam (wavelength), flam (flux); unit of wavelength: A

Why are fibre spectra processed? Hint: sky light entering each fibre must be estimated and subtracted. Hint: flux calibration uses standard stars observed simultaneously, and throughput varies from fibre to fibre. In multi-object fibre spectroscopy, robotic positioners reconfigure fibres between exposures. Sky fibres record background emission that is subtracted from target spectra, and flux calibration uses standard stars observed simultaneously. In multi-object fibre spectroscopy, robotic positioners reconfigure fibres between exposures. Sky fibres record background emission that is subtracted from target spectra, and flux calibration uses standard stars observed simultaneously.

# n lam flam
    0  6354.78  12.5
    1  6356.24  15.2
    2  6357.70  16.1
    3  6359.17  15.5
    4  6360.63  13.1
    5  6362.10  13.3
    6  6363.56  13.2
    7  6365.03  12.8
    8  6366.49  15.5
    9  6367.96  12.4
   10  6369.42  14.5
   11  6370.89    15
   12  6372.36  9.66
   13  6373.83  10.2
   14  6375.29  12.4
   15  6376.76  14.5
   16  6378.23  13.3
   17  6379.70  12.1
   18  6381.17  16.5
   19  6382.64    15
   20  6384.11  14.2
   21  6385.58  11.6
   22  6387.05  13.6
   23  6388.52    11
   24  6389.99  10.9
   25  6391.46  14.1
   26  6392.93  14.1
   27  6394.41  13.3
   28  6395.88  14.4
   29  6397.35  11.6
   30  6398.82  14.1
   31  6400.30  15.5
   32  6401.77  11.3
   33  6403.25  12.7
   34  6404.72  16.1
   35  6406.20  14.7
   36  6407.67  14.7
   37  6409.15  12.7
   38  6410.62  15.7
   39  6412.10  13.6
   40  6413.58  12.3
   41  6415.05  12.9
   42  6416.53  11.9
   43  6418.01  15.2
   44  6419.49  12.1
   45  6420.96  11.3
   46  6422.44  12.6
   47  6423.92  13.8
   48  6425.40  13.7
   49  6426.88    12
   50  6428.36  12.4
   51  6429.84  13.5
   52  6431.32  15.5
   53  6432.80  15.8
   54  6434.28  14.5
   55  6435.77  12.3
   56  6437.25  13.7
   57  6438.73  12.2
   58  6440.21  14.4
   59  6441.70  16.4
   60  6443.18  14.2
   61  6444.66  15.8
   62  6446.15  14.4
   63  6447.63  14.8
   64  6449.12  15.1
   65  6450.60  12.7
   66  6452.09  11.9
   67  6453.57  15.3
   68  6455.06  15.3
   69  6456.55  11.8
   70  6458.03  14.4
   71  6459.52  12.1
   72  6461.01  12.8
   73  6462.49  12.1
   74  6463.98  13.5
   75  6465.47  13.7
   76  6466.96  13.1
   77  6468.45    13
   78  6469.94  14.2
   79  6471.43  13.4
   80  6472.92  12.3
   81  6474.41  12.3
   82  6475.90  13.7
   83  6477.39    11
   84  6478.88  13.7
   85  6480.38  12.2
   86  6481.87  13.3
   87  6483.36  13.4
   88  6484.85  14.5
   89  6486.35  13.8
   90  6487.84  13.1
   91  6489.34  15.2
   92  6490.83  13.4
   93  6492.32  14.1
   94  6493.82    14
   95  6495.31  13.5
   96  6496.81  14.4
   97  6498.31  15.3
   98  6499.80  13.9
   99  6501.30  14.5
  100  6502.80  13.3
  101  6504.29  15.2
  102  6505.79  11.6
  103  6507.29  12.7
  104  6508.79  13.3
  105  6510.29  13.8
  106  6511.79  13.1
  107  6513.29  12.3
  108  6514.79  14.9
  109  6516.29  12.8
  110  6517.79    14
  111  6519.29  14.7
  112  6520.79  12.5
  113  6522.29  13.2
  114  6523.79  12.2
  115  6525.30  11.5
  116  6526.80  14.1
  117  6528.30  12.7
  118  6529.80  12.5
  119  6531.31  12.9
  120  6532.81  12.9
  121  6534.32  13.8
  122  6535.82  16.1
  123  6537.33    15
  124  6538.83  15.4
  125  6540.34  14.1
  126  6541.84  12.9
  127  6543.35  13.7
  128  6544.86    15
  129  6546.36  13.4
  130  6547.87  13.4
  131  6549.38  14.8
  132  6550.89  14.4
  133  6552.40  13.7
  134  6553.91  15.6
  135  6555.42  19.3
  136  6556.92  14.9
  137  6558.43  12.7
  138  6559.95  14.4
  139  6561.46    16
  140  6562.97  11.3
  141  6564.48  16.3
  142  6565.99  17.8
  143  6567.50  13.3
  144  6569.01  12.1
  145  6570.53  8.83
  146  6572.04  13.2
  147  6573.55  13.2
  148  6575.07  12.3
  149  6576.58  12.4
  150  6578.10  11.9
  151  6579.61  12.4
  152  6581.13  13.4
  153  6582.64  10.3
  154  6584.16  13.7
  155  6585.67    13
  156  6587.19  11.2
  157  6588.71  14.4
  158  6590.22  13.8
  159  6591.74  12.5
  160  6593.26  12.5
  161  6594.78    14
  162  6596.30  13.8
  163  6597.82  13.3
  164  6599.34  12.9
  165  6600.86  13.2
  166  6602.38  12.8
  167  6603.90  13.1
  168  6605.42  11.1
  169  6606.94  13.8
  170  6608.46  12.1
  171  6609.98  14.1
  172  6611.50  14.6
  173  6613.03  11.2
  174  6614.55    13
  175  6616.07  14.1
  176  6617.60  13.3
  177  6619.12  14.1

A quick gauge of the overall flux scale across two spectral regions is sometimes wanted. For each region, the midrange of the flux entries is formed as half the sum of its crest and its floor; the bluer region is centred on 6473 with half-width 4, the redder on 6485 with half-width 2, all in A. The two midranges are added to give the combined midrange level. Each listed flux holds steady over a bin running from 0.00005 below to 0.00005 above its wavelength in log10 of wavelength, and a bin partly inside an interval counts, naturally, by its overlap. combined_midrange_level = 27.2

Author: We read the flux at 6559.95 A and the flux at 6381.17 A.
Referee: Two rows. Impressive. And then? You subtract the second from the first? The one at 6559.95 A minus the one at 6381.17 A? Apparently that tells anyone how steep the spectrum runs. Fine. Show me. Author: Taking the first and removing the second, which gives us -2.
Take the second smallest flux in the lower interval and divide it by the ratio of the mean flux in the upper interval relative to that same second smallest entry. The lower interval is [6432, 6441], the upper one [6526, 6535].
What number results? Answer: 11.5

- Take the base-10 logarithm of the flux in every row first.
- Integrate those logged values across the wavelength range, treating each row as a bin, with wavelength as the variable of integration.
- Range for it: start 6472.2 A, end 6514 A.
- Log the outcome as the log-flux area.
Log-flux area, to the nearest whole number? 47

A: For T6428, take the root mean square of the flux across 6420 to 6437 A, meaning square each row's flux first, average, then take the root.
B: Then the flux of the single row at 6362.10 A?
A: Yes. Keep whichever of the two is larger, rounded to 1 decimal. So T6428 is 13.5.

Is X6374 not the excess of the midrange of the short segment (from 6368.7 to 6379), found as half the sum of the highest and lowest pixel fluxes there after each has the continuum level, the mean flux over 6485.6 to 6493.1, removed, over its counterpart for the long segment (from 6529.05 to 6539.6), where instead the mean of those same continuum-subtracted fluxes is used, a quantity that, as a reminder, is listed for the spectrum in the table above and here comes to -1.8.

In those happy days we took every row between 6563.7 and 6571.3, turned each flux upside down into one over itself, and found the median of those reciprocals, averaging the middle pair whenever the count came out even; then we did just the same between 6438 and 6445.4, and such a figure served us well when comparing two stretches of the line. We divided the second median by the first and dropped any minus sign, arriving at 0.92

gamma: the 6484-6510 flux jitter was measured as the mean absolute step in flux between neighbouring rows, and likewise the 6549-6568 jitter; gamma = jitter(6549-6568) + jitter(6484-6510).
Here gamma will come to 3.9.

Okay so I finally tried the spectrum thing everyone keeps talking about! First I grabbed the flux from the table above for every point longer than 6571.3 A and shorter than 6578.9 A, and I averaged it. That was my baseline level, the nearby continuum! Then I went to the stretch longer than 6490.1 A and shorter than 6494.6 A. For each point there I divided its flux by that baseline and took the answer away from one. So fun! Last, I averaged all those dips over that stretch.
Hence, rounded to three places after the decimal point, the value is -0.098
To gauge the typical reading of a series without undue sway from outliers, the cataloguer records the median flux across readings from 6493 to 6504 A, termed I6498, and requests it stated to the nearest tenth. 14.0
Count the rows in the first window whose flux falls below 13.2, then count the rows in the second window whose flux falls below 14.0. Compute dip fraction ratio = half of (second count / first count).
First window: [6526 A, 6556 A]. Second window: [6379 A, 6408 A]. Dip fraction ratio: 0.90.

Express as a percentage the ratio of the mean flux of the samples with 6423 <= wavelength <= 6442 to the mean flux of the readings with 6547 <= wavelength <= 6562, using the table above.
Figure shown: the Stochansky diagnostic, 93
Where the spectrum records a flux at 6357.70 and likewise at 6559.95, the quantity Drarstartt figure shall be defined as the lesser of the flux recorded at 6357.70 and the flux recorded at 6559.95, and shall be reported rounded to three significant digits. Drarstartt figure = 14.4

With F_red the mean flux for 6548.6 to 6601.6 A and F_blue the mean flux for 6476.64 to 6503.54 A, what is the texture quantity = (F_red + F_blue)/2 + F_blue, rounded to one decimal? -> 27.3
